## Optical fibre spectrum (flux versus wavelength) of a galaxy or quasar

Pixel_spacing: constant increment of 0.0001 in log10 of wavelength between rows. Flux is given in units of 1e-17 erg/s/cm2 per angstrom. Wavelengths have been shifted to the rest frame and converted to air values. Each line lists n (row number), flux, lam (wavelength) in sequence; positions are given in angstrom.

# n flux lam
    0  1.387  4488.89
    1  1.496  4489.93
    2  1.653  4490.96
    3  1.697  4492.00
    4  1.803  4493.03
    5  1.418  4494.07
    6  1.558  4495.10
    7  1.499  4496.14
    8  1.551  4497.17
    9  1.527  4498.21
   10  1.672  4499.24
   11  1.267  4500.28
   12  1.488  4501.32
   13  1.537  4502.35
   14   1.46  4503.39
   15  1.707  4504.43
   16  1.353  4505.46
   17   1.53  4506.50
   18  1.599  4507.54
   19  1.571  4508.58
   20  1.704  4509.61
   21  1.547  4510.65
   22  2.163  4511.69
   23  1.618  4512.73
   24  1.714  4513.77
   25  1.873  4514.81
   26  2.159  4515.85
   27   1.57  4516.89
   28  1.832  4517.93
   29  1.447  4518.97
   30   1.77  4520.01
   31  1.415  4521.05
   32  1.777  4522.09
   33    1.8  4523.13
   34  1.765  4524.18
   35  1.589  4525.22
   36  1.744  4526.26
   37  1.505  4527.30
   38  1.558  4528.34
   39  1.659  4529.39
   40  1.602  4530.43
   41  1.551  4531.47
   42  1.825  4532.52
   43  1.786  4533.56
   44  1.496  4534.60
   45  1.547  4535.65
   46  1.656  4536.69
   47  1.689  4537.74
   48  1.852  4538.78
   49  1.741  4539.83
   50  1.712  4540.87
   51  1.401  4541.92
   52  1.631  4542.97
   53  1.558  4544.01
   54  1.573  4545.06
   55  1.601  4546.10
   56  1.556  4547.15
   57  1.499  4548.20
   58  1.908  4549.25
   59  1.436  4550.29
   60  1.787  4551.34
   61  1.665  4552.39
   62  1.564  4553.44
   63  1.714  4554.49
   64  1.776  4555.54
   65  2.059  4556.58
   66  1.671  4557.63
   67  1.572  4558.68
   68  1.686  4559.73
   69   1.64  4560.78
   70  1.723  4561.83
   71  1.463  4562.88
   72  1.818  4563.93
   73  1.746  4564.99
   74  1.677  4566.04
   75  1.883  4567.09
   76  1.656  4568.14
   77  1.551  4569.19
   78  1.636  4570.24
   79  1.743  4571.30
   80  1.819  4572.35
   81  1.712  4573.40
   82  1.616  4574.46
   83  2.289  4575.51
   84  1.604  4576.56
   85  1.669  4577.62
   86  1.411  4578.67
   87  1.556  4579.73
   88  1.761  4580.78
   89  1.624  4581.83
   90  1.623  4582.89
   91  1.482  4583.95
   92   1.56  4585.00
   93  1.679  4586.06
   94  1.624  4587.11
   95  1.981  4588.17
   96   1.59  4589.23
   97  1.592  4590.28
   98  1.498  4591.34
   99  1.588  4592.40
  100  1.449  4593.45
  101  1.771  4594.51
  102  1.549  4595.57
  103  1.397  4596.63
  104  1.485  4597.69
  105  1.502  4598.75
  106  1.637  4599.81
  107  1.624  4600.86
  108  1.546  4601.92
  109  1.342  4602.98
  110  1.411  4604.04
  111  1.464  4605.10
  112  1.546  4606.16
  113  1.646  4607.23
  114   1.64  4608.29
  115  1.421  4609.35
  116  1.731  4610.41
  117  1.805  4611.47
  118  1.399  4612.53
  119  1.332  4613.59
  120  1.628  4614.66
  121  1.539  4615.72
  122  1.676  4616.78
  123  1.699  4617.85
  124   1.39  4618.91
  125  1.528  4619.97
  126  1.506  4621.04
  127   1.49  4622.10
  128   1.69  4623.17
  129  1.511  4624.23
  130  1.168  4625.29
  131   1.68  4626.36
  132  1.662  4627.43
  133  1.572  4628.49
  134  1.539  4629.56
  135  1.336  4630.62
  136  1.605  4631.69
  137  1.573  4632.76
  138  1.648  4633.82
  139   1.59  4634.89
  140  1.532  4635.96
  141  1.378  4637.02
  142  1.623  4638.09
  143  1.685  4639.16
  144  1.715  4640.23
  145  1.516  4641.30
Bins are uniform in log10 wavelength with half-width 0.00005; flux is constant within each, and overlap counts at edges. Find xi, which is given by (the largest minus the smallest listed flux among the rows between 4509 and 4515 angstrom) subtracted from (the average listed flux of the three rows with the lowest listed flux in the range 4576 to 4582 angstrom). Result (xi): 0.91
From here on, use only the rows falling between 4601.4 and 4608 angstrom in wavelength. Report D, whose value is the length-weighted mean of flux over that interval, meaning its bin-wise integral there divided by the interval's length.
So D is 1.50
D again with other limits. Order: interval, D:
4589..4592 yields 1.56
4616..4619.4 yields 1.59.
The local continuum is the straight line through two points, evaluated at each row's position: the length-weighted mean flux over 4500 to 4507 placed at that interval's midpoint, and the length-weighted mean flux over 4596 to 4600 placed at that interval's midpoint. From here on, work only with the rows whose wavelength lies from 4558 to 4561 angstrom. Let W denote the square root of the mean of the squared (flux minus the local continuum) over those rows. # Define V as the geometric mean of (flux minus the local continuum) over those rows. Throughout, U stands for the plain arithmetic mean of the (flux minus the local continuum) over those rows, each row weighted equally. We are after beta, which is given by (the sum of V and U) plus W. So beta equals 0.43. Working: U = 0.14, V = 0.134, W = 0.15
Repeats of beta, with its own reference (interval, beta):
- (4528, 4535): 0.44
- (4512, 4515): 0.75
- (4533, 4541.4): 0.56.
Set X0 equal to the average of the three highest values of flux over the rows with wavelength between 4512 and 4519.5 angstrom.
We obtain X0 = 1.95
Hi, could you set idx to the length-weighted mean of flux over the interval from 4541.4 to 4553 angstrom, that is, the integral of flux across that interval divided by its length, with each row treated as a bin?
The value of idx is 1.60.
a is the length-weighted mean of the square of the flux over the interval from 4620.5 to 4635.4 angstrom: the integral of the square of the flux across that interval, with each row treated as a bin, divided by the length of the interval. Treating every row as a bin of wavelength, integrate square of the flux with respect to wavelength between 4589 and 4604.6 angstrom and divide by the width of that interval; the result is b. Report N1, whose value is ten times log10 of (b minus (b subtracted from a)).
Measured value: 3.7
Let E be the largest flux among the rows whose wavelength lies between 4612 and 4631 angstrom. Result 1.699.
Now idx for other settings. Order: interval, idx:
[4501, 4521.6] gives 1.66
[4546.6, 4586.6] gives 1.68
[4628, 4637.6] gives 1.53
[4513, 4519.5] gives 1.76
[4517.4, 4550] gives 1.65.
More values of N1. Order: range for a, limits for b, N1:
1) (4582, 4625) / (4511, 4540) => 5.3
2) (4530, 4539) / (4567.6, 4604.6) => 4.0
